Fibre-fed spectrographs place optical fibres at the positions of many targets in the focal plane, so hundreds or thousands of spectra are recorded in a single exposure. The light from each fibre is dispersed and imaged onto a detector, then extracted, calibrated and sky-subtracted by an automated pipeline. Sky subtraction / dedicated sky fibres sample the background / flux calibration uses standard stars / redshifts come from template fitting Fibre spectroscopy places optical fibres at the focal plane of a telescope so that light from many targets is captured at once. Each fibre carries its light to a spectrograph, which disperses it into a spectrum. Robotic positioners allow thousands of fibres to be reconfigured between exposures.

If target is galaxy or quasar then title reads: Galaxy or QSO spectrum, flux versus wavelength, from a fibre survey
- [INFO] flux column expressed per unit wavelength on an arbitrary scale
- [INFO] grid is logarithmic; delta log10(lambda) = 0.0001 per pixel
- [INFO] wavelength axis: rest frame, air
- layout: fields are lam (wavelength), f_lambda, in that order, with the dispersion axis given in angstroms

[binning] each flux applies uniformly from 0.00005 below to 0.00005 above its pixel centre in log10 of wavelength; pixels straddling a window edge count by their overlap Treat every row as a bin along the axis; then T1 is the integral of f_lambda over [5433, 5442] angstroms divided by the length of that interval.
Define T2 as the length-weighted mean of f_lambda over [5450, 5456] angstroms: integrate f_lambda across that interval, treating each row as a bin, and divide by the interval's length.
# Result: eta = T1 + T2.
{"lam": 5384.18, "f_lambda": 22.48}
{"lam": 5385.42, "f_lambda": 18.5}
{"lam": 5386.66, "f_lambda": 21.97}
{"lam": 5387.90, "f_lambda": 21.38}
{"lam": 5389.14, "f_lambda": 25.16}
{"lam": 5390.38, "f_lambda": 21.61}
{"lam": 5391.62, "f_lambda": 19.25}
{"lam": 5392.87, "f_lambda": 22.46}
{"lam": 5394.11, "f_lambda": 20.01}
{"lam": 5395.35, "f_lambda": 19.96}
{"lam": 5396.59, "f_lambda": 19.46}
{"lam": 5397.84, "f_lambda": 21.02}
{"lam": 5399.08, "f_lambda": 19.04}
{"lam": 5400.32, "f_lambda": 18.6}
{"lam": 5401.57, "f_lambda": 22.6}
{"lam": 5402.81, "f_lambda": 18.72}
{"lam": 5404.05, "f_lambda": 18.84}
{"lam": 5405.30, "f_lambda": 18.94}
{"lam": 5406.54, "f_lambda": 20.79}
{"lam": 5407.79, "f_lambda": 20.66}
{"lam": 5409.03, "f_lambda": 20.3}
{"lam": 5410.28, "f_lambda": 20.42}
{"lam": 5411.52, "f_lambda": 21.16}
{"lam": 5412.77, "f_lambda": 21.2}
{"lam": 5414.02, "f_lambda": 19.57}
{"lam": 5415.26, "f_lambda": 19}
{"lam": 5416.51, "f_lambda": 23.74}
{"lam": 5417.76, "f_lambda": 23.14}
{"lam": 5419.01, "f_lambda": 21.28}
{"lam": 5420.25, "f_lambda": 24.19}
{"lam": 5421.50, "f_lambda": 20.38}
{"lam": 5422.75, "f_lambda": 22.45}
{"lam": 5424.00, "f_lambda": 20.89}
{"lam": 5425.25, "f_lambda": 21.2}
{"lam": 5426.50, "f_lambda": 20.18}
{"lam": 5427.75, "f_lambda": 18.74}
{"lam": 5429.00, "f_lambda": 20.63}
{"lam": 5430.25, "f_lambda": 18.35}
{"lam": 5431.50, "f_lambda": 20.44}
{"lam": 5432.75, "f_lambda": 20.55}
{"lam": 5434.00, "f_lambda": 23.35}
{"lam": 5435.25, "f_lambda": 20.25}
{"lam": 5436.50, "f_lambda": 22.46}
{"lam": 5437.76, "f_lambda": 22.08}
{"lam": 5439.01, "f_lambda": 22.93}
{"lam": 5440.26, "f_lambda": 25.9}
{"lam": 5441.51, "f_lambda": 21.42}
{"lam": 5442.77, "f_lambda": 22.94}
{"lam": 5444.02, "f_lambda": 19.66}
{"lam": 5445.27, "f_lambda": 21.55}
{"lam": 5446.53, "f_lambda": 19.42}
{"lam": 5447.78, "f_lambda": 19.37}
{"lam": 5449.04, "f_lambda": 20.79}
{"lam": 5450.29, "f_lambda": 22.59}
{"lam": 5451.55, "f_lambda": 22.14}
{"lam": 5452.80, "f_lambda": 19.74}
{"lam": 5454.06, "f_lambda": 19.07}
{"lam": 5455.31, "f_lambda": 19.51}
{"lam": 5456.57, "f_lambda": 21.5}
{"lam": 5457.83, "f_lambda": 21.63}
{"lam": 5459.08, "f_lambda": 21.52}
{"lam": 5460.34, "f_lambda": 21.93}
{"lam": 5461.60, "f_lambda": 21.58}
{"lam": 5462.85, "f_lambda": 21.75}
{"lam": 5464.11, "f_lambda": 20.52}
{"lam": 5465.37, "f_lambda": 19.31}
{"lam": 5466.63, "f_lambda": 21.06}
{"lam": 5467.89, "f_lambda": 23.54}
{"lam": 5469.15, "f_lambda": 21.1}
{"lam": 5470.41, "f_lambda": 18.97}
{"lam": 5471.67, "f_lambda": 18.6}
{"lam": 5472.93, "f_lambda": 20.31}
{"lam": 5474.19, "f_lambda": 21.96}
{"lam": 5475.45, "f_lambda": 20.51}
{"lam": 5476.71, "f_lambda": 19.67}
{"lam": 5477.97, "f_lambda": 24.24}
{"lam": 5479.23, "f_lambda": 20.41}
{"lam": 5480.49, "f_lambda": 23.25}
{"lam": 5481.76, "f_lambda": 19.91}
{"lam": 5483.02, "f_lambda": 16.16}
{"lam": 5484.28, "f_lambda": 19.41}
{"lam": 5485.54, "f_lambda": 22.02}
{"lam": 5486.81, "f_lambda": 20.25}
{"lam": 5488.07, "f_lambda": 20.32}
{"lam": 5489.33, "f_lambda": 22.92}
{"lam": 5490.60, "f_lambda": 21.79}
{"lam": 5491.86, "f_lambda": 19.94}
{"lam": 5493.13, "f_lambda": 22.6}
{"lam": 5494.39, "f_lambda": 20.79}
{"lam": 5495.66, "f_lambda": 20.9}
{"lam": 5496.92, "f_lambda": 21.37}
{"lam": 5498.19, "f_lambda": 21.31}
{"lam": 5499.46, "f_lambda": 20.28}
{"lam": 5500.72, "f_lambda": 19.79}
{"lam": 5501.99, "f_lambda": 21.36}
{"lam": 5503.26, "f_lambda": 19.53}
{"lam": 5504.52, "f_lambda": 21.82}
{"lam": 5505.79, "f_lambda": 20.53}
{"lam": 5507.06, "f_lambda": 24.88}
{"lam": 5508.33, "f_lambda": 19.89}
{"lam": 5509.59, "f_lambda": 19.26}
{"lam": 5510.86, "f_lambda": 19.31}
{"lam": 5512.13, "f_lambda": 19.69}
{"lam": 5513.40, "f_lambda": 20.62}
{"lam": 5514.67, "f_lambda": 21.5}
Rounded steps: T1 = 22.6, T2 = 20.5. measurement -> 43.1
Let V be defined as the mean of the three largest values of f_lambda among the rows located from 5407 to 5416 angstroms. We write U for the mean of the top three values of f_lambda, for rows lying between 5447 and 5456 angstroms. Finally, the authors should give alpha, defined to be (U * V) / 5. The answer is 92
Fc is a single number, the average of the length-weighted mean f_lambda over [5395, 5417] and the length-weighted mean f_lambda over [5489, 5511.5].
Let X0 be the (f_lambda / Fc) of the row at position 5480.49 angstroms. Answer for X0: 1.13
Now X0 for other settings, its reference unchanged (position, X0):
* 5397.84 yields 1.02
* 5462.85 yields 1.06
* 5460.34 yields 1.06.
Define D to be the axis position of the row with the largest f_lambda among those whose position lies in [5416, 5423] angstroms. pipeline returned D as 5420.25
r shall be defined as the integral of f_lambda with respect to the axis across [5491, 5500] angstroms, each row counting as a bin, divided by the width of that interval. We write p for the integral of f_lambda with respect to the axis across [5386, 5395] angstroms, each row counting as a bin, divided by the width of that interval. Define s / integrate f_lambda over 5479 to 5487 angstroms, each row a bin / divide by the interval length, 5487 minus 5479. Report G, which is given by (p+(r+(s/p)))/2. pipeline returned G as 21.8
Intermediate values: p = 21.6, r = 21.0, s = 20.2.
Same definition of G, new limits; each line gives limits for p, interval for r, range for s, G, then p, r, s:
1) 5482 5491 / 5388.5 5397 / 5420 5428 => 21.3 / 20.4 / 21.2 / 21.1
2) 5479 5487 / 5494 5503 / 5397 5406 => 21.0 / 20.2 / 20.8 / 19.7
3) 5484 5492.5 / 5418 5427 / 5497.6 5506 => 21.8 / 21.0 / 21.6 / 20.7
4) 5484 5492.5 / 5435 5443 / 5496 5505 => 22.3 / 21.0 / 22.6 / 20.8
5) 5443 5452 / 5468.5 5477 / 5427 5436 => 21.0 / 20.9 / 20.2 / 20.4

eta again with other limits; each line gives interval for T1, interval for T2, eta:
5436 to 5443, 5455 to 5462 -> 44.3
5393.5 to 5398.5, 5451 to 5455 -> 40.4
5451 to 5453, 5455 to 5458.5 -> 42.2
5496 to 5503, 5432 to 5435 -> 42.4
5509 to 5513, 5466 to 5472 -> 40.2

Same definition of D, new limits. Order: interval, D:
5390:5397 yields 5392.87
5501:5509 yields 5507.06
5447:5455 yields 5450.29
